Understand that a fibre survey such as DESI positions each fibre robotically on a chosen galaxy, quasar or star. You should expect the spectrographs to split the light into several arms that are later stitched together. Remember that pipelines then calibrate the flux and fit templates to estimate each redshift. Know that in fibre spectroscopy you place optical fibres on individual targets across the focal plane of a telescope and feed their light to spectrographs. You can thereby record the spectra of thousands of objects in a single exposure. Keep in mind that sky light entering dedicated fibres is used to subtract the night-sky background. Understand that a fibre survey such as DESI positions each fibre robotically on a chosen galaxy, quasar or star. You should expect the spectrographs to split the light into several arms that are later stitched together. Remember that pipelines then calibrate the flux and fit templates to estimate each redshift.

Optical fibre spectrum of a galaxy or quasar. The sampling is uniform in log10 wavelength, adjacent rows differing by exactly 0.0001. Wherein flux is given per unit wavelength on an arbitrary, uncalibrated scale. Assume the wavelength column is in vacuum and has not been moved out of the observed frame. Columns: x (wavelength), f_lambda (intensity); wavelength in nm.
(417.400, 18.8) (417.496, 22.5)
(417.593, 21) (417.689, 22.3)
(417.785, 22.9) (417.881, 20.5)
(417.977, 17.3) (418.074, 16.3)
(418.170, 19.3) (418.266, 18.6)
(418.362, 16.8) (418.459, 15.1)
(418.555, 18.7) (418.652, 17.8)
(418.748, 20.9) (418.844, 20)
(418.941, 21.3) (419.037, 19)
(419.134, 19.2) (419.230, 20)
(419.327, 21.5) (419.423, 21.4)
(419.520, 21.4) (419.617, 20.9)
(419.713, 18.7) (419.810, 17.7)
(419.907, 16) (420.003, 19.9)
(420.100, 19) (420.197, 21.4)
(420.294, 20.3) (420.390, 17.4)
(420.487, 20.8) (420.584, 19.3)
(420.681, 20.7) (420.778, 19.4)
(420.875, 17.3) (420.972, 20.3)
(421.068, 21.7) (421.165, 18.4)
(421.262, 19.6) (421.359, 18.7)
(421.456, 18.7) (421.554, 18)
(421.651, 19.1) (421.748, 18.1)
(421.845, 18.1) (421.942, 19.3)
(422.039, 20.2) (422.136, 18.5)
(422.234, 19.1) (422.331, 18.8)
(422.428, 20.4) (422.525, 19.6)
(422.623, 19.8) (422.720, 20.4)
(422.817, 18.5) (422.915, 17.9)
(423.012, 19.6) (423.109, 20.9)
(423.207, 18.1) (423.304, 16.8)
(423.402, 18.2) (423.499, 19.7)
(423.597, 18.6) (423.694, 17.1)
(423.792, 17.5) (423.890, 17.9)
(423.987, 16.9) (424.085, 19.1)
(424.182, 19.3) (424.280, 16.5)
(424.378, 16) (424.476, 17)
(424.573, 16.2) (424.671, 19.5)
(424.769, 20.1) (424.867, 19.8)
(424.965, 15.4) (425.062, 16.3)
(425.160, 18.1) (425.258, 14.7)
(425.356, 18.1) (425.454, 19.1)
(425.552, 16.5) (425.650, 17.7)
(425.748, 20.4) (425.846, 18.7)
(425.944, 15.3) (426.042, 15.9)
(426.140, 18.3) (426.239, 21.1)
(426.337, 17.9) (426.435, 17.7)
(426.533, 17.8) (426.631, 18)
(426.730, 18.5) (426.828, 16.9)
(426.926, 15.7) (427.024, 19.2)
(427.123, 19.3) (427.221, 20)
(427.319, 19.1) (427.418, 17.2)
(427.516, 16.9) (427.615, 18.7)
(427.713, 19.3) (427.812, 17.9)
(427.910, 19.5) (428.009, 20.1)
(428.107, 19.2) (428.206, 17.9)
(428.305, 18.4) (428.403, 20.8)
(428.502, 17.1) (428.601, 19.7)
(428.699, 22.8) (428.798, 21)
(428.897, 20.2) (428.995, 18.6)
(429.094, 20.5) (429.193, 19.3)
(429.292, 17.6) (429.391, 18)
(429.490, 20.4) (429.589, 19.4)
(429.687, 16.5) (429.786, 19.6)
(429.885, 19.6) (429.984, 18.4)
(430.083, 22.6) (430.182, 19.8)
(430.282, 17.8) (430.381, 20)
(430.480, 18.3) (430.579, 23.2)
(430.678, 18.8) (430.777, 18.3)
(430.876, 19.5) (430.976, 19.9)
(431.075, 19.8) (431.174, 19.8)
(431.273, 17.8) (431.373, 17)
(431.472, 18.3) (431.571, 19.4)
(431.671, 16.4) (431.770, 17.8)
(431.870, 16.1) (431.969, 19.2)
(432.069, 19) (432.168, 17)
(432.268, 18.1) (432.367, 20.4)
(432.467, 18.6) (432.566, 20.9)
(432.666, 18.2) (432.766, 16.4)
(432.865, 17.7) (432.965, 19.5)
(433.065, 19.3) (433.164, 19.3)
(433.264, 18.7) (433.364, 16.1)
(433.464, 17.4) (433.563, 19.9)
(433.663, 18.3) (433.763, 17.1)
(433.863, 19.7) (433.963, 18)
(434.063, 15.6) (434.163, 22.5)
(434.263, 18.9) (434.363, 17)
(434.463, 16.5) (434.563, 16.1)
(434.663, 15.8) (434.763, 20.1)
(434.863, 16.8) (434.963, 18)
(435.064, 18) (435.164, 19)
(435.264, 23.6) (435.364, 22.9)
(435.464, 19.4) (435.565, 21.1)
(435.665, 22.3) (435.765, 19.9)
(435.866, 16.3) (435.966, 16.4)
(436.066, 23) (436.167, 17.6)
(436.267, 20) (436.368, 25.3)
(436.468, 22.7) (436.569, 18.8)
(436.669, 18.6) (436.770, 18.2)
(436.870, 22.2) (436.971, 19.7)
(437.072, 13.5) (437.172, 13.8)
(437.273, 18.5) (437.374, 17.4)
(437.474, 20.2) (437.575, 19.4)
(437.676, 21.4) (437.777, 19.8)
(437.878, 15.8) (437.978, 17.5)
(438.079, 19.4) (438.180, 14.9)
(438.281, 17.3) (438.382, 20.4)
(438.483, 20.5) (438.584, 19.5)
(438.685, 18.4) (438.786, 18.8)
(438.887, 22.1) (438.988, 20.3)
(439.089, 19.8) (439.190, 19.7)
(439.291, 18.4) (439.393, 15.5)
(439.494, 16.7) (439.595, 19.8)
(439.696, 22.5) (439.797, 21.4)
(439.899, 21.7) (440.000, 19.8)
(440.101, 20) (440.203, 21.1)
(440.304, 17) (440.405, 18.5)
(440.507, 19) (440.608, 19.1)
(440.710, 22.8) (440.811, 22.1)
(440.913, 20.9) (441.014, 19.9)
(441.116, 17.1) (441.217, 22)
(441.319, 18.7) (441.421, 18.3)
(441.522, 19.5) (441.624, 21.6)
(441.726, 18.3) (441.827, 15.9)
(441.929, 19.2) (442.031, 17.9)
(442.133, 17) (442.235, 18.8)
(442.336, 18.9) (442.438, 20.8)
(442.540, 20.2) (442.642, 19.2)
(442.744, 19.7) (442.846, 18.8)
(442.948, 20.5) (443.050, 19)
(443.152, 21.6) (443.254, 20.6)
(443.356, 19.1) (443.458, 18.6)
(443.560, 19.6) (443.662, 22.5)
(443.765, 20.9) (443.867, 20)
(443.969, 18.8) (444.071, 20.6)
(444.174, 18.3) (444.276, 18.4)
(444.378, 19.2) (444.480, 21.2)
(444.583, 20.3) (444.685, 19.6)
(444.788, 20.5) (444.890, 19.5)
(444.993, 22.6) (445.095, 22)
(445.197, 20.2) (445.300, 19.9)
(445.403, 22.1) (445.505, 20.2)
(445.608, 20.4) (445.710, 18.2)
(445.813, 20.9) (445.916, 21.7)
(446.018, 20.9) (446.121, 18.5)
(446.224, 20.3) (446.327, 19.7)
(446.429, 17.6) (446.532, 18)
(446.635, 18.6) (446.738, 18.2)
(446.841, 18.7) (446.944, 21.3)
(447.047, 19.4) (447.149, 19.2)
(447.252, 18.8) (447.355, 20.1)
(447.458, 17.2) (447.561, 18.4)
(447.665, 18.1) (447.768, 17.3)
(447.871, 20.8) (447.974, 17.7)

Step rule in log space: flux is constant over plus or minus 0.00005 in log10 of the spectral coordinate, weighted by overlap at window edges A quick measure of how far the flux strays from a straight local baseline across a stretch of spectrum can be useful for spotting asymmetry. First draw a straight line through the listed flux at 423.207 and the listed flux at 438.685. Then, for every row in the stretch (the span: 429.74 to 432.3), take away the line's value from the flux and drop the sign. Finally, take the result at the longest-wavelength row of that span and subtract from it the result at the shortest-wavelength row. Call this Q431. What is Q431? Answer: -1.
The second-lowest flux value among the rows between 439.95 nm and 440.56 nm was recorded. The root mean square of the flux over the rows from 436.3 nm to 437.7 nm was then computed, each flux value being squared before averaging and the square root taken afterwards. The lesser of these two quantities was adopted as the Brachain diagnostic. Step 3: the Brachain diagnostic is 18.5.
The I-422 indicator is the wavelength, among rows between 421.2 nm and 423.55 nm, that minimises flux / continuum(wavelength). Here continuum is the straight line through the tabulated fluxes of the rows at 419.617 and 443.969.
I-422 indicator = 423.304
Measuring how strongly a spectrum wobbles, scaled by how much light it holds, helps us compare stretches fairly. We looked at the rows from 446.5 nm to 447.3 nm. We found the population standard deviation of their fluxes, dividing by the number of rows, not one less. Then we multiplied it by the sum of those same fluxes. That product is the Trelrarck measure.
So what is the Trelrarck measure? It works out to 147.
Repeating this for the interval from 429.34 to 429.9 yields 147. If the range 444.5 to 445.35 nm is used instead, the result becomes 174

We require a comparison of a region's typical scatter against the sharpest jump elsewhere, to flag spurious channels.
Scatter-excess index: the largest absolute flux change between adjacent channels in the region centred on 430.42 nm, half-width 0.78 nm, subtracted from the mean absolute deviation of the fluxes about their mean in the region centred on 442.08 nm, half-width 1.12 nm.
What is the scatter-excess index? -3.7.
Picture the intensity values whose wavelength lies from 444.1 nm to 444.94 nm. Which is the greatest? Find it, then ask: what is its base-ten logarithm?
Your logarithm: 1.33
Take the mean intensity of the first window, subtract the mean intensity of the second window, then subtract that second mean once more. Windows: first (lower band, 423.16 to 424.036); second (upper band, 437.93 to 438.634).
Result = -19.1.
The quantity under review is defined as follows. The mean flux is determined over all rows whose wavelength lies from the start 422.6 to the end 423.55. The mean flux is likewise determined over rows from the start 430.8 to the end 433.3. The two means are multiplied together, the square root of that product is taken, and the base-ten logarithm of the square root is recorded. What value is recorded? 1.27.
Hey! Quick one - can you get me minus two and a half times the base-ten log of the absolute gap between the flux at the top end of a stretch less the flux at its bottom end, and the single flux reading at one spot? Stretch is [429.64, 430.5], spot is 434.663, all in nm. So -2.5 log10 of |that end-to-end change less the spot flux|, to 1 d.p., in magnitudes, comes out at -2.9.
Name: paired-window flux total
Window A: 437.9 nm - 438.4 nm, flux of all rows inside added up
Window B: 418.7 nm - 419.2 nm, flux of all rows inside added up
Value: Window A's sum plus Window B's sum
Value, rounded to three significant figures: 190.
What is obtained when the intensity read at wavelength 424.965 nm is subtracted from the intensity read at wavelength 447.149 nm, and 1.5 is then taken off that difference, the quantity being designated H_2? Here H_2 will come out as 2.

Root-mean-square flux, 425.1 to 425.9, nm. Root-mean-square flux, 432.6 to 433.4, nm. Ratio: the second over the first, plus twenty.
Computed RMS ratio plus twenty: 21.0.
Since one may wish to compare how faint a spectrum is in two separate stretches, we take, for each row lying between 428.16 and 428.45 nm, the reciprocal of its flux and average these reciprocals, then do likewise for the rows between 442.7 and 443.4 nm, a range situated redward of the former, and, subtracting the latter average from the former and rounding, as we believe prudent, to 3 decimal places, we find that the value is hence 0.002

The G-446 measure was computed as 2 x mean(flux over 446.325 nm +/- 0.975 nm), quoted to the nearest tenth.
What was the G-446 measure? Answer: 39.2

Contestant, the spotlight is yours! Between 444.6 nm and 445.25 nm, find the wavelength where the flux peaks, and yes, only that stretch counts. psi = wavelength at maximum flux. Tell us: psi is 444.993 nm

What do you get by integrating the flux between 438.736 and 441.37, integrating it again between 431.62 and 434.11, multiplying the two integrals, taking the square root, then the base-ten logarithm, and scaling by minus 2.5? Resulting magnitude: -4.2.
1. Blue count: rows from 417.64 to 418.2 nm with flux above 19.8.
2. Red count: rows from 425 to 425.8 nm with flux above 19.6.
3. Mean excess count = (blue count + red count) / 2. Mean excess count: 2.00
